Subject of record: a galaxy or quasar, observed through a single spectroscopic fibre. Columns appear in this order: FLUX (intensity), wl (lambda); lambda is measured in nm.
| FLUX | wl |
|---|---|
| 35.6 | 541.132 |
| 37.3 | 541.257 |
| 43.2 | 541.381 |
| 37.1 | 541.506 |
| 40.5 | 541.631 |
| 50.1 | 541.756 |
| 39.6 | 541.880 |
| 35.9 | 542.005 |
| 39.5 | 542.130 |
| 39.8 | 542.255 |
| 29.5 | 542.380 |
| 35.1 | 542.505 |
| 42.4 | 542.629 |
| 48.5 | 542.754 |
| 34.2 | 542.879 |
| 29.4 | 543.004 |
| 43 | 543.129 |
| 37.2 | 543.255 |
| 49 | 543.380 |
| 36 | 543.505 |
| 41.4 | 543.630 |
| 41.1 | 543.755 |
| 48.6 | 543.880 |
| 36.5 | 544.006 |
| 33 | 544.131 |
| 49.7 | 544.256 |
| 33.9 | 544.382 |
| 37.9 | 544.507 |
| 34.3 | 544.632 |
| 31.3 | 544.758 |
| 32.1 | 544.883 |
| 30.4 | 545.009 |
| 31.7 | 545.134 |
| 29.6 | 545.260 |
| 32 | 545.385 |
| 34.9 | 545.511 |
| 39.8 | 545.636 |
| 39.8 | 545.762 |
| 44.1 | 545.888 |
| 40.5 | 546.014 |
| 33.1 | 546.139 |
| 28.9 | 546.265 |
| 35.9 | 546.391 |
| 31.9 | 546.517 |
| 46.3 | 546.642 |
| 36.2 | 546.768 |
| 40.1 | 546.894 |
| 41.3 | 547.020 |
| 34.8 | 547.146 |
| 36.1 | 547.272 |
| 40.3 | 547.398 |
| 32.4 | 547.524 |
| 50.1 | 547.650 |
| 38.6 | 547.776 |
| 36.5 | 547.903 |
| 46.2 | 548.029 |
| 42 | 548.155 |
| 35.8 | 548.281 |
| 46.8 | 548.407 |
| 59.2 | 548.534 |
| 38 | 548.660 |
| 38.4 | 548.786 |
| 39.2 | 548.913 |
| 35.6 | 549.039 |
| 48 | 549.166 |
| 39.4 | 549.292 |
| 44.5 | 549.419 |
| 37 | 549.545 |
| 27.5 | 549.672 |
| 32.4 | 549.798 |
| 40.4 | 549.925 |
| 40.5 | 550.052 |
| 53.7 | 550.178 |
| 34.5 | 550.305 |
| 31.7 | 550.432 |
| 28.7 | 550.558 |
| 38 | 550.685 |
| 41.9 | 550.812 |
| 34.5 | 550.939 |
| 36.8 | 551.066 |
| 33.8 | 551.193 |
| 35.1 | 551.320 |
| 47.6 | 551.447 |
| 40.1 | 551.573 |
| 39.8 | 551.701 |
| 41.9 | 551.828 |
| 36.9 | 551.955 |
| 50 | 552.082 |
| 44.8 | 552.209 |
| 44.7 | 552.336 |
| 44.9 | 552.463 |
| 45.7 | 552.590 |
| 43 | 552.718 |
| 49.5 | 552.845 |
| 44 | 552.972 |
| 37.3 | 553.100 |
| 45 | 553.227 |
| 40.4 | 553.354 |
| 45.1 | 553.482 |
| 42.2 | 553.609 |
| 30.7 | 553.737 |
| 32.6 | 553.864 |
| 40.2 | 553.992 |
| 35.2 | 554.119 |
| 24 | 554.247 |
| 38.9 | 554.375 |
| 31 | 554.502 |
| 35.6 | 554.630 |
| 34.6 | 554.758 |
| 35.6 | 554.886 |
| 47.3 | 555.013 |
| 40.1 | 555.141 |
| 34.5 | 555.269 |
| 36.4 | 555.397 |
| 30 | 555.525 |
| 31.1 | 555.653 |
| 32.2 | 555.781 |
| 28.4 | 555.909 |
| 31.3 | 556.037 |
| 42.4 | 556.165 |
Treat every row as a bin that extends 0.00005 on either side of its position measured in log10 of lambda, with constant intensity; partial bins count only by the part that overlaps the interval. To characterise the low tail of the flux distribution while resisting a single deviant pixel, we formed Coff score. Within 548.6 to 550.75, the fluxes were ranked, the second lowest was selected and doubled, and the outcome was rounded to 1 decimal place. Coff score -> 57.4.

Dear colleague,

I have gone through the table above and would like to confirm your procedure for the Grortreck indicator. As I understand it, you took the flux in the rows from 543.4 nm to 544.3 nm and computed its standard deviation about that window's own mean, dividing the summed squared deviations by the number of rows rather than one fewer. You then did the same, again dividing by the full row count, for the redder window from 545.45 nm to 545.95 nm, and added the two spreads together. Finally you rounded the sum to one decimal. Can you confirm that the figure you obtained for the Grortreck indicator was 9.1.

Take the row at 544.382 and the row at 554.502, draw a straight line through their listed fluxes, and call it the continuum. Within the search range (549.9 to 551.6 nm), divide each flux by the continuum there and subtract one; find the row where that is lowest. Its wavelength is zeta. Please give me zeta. 550.558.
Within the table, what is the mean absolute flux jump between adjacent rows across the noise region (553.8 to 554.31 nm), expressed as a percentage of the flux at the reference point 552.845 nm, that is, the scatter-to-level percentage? 16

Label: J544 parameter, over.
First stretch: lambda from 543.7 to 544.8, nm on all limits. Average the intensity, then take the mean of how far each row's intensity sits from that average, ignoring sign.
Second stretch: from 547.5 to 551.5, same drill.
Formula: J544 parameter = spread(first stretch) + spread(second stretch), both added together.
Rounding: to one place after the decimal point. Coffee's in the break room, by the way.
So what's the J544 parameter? 10.7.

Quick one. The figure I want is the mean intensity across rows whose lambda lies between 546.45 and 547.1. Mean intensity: 39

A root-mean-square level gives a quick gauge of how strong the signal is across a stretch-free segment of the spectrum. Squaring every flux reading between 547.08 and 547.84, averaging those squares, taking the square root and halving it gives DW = 19.6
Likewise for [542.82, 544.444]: 20.0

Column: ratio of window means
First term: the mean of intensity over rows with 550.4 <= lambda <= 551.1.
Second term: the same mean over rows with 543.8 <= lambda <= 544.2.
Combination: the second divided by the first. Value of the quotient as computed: 1.12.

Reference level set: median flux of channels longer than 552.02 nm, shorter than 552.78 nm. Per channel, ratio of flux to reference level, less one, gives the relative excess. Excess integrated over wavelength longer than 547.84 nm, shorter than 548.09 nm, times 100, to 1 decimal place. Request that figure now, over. -2.0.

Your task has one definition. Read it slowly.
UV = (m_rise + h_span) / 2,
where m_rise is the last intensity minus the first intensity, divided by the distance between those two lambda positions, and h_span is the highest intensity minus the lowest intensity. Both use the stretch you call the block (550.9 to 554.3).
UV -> 11.4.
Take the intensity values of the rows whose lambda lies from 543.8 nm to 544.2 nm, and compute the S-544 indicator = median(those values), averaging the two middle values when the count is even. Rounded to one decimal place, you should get 36.5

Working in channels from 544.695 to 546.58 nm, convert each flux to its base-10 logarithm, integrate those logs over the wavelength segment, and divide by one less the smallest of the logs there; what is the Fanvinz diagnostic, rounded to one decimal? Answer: -6.3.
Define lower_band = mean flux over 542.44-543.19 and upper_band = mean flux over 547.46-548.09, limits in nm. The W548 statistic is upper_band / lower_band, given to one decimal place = 1.1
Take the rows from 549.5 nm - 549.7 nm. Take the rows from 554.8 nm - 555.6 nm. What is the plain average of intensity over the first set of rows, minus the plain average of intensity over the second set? -5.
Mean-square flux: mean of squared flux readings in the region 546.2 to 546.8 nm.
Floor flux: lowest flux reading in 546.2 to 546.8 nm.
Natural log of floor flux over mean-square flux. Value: -3.82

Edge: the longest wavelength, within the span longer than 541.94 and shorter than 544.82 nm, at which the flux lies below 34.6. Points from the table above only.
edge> 544.758 nm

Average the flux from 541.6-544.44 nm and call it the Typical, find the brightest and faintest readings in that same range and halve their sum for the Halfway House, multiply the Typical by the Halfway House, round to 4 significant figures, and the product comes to 1579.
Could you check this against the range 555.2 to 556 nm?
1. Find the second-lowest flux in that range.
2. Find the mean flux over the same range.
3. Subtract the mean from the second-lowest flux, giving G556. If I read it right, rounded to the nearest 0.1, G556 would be -2.1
